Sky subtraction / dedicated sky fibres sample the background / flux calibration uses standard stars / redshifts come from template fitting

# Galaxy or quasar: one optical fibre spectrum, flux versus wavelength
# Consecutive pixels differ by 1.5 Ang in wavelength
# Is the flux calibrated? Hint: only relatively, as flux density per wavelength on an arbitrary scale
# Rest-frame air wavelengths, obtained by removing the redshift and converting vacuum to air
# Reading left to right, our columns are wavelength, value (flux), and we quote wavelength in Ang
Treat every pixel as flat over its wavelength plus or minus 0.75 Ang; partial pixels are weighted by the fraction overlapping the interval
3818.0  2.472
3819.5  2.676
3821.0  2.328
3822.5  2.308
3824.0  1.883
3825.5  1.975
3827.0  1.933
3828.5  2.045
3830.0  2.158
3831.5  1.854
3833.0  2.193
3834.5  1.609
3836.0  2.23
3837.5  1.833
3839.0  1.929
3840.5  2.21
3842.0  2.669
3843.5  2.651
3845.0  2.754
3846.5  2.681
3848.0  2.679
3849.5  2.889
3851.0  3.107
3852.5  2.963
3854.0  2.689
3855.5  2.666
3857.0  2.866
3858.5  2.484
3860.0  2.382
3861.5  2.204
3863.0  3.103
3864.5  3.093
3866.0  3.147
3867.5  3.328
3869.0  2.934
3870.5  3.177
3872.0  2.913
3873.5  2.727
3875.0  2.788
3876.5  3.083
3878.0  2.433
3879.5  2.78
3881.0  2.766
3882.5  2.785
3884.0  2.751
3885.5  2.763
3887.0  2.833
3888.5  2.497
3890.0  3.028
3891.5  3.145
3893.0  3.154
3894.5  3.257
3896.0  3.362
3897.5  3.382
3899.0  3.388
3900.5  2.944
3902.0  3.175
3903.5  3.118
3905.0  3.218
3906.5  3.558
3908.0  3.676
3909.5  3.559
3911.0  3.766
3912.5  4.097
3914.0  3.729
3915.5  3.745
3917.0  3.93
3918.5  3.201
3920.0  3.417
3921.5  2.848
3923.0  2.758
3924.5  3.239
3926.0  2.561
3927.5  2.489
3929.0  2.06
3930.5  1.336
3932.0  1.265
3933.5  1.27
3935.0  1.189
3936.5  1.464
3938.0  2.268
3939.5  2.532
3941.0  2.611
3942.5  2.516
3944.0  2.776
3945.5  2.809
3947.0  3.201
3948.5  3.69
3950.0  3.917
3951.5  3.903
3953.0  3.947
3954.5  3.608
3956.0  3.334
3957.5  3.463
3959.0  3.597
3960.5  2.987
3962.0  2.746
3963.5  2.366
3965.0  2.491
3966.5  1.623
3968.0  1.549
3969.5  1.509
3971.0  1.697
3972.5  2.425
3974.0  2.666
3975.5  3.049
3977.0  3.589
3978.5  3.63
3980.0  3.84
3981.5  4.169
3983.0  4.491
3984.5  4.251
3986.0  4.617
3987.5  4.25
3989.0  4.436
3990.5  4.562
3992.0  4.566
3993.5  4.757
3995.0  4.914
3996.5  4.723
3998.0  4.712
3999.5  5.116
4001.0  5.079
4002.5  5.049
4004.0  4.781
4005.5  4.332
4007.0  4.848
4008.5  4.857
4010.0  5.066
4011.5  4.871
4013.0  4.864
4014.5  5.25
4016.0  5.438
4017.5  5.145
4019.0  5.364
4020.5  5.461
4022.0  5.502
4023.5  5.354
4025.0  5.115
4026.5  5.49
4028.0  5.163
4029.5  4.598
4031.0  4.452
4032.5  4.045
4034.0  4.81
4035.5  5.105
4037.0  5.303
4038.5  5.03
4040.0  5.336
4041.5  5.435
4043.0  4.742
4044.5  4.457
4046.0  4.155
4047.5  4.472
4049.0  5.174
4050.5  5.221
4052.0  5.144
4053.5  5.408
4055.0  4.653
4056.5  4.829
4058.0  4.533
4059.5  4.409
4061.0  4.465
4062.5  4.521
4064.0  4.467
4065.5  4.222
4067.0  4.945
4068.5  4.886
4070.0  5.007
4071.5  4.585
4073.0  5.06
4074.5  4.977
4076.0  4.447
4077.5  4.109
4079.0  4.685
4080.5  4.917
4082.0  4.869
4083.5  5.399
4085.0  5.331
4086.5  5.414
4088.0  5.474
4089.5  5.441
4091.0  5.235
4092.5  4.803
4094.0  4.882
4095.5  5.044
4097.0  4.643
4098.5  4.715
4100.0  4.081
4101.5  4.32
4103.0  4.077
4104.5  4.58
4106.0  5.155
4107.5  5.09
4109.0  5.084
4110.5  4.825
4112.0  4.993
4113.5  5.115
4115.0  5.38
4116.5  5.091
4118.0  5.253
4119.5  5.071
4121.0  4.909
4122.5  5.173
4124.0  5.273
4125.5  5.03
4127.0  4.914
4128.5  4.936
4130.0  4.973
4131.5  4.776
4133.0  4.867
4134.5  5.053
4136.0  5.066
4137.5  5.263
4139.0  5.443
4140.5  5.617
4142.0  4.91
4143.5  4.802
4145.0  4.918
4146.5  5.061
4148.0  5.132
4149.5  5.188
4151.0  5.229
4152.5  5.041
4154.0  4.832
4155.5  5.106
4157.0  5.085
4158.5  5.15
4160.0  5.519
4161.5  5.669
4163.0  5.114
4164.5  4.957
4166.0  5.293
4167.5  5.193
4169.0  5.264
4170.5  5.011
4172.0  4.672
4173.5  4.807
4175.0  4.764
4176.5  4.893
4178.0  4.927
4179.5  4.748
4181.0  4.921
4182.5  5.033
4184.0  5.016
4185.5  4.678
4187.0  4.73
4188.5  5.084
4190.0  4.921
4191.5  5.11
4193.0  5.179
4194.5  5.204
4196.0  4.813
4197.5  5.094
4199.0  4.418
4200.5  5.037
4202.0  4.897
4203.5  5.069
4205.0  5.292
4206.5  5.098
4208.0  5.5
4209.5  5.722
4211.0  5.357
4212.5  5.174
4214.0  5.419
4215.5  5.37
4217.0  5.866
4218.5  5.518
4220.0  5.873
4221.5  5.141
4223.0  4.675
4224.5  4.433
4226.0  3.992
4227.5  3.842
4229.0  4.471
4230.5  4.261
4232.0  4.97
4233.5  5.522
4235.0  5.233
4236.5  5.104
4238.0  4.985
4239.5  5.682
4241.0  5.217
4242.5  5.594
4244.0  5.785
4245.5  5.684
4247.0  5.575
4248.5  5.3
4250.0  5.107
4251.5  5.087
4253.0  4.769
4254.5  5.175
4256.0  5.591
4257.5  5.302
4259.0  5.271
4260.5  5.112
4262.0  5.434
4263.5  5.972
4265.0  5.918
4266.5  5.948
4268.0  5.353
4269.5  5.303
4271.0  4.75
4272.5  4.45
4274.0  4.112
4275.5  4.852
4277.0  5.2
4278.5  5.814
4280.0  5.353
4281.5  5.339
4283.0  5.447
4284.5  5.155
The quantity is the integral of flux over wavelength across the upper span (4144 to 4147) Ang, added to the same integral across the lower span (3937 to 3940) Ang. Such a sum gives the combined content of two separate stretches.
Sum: 22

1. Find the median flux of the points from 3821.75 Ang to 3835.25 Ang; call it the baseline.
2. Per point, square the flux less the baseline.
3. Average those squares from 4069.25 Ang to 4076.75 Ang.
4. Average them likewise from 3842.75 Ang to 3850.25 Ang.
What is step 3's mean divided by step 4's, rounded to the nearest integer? 14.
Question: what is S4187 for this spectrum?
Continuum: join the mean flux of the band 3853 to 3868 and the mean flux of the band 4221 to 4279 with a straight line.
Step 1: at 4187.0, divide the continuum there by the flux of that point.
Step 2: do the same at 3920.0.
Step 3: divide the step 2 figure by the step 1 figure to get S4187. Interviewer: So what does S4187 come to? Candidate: 0.92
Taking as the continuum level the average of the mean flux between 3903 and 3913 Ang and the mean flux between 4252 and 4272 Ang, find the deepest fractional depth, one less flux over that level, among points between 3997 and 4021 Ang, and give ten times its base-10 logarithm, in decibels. -15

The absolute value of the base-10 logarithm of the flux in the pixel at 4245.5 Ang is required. 0.75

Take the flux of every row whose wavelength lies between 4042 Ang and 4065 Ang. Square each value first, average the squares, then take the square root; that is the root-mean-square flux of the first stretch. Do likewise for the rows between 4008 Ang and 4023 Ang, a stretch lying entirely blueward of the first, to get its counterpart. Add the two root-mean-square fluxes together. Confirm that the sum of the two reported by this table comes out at 9.9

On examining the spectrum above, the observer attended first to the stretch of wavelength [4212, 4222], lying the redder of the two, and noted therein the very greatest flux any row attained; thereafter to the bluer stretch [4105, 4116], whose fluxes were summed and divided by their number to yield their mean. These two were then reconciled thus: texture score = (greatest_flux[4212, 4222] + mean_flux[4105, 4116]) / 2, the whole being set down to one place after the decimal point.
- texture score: 5.5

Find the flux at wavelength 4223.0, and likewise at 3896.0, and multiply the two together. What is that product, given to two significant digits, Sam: 16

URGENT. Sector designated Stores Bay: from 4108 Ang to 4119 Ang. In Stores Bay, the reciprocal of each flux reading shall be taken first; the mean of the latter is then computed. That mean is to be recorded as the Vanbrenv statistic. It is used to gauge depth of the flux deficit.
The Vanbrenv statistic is 0.196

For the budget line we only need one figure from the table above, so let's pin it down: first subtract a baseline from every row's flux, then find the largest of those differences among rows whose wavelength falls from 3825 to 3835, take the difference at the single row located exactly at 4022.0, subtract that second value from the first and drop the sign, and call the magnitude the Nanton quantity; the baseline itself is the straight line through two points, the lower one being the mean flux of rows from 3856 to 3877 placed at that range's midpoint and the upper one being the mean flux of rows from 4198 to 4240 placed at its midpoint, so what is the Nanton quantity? 2.13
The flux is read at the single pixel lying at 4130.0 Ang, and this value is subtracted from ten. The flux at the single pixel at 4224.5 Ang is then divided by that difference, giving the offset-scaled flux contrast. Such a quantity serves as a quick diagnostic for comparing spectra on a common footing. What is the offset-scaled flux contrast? 0.9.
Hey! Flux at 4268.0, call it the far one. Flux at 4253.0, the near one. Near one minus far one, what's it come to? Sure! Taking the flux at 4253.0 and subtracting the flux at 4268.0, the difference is -0.6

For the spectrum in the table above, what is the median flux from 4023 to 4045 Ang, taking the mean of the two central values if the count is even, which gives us 5.1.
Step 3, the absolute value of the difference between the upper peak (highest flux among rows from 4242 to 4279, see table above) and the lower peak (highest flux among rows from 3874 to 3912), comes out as 2.2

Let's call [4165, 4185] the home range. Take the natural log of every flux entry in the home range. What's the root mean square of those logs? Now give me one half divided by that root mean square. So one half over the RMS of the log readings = 0.31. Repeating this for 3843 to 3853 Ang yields 0.48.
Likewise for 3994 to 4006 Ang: 0.32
